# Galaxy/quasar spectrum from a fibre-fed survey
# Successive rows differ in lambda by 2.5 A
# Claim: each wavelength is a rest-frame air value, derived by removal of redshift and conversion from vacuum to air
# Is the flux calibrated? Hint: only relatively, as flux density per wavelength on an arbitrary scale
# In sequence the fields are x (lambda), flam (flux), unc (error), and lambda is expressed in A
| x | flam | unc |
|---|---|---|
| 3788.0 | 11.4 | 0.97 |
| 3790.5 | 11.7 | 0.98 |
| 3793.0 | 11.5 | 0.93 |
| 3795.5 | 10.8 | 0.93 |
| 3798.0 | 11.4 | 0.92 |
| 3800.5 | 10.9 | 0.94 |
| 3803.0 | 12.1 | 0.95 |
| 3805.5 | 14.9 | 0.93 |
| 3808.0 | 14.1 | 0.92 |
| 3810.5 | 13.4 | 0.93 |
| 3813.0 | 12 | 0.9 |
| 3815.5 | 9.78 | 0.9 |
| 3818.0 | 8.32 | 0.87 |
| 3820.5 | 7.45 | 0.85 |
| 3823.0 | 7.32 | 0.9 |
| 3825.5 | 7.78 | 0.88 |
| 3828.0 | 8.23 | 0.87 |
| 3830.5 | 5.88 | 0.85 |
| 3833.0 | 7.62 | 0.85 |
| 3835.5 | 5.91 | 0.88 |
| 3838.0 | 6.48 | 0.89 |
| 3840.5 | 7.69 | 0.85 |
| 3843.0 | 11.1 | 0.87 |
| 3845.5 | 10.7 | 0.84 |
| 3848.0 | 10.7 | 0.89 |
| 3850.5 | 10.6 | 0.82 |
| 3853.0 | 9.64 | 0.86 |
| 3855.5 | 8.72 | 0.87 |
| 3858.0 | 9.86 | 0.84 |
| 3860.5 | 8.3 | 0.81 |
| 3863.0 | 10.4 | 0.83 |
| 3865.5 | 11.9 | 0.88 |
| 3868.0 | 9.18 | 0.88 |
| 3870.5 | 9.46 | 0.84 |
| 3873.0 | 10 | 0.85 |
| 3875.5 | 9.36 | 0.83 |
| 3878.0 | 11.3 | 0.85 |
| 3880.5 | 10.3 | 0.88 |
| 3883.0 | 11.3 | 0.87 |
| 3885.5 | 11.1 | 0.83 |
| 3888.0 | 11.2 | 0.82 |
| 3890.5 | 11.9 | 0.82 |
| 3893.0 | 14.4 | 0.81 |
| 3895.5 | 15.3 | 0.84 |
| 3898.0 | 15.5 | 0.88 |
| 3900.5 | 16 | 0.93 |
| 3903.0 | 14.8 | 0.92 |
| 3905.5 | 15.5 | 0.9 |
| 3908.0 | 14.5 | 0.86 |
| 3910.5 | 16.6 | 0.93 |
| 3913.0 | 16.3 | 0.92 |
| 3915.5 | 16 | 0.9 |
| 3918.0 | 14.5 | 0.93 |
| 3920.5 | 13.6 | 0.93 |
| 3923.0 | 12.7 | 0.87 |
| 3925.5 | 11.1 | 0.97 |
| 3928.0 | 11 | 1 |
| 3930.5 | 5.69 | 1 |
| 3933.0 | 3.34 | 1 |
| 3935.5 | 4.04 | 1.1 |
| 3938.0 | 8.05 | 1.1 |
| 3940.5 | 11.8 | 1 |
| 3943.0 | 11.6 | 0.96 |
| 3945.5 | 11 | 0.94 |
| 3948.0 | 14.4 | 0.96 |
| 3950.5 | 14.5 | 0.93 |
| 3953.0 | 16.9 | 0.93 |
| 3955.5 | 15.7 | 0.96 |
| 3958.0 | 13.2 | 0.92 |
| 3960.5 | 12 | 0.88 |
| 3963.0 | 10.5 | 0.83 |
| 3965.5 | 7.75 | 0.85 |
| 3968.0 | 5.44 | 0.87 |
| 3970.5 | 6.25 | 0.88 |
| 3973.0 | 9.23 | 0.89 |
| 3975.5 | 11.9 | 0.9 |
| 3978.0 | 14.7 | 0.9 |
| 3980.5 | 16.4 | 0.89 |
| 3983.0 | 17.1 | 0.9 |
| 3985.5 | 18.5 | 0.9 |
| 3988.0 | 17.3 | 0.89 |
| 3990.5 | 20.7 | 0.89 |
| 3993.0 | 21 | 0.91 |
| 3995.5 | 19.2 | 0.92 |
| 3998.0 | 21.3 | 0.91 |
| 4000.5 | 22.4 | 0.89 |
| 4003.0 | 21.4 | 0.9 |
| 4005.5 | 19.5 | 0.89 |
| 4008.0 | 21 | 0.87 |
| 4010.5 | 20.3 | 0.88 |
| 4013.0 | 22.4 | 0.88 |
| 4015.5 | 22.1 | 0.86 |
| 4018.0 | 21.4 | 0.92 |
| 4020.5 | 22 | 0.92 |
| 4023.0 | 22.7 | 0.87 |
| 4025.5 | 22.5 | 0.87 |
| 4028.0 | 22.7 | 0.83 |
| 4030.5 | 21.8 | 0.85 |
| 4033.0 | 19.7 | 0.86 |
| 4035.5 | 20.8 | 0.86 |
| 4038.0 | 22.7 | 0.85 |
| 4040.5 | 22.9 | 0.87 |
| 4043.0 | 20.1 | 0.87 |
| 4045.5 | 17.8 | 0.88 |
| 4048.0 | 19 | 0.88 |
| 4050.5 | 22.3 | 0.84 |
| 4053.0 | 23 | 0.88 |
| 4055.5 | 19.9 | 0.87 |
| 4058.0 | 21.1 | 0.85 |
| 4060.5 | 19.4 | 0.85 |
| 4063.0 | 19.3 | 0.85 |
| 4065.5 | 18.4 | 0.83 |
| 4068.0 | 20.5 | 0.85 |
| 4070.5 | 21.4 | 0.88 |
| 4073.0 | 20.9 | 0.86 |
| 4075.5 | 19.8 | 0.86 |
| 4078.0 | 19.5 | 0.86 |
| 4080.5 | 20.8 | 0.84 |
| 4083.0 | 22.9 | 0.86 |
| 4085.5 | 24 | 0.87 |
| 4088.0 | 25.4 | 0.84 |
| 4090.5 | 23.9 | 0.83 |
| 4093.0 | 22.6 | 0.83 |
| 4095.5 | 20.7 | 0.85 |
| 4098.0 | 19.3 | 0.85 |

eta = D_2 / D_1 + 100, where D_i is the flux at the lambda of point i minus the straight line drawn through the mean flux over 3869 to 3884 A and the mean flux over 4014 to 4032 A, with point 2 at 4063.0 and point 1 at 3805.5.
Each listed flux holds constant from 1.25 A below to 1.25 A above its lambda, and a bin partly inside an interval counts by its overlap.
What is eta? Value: 99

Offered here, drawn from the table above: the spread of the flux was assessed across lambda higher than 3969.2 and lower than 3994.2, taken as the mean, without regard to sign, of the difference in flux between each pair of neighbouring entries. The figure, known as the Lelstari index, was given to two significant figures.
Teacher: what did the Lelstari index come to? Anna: 1.9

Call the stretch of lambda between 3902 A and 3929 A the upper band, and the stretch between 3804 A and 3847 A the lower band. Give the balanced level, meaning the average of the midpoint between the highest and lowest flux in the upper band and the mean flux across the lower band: 11.6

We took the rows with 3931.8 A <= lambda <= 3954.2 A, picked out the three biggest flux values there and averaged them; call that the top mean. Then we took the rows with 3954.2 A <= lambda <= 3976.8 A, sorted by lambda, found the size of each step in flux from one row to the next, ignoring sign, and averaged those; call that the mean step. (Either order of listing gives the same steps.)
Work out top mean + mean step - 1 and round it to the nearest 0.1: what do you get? 16.4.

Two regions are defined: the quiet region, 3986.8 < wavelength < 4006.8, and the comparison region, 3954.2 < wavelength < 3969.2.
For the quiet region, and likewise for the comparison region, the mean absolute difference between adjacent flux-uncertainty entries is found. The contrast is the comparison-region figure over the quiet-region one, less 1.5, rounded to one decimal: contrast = 1.5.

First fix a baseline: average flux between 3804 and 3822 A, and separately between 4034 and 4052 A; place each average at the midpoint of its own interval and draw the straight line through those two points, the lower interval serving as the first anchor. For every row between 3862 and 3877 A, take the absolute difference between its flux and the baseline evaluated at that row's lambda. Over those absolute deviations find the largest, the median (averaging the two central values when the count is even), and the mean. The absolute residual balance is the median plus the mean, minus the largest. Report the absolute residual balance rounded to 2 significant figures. 3.1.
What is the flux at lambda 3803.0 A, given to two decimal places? 12.10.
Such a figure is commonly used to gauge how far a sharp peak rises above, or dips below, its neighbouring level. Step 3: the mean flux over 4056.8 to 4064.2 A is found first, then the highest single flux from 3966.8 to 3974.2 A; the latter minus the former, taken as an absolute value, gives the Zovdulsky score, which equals 10.7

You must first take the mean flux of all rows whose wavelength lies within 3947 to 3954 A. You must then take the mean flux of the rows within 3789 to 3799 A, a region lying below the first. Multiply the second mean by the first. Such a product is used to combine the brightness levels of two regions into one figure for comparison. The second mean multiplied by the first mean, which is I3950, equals 173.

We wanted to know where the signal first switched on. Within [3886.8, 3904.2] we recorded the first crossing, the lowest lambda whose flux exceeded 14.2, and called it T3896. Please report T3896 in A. 3893.0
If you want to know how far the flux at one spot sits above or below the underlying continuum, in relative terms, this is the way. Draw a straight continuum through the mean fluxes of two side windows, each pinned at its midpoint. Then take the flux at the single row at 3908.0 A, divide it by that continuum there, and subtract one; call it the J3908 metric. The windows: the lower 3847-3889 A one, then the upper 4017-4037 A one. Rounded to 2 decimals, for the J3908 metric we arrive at 0.11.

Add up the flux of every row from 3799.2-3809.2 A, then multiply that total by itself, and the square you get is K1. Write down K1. 2704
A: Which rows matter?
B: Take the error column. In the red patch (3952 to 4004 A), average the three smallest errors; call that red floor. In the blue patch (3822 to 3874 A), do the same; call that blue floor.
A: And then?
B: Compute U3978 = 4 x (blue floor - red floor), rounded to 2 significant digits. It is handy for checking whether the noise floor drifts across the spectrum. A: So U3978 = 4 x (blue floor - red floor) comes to -0.12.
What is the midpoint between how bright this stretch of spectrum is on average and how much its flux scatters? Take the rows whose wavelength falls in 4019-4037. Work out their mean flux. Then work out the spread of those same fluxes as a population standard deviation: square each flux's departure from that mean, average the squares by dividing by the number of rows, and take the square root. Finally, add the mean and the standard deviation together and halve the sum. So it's 11.4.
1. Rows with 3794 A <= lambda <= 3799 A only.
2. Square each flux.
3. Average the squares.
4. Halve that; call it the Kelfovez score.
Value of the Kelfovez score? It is 62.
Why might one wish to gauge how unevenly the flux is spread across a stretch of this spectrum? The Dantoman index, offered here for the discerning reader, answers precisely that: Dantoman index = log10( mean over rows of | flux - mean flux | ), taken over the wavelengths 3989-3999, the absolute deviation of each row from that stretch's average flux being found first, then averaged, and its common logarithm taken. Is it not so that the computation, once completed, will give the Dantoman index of -0.17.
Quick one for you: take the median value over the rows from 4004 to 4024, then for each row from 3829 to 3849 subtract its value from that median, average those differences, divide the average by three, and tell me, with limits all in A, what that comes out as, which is 4.5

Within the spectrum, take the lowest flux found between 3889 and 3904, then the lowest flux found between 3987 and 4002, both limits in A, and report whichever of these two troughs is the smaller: 12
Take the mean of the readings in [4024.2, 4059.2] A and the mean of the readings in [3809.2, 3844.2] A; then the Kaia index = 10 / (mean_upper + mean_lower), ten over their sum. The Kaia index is 0.337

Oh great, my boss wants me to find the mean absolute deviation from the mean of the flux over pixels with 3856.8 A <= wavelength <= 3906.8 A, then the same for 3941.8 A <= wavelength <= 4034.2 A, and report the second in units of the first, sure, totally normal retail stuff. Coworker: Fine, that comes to 2.1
